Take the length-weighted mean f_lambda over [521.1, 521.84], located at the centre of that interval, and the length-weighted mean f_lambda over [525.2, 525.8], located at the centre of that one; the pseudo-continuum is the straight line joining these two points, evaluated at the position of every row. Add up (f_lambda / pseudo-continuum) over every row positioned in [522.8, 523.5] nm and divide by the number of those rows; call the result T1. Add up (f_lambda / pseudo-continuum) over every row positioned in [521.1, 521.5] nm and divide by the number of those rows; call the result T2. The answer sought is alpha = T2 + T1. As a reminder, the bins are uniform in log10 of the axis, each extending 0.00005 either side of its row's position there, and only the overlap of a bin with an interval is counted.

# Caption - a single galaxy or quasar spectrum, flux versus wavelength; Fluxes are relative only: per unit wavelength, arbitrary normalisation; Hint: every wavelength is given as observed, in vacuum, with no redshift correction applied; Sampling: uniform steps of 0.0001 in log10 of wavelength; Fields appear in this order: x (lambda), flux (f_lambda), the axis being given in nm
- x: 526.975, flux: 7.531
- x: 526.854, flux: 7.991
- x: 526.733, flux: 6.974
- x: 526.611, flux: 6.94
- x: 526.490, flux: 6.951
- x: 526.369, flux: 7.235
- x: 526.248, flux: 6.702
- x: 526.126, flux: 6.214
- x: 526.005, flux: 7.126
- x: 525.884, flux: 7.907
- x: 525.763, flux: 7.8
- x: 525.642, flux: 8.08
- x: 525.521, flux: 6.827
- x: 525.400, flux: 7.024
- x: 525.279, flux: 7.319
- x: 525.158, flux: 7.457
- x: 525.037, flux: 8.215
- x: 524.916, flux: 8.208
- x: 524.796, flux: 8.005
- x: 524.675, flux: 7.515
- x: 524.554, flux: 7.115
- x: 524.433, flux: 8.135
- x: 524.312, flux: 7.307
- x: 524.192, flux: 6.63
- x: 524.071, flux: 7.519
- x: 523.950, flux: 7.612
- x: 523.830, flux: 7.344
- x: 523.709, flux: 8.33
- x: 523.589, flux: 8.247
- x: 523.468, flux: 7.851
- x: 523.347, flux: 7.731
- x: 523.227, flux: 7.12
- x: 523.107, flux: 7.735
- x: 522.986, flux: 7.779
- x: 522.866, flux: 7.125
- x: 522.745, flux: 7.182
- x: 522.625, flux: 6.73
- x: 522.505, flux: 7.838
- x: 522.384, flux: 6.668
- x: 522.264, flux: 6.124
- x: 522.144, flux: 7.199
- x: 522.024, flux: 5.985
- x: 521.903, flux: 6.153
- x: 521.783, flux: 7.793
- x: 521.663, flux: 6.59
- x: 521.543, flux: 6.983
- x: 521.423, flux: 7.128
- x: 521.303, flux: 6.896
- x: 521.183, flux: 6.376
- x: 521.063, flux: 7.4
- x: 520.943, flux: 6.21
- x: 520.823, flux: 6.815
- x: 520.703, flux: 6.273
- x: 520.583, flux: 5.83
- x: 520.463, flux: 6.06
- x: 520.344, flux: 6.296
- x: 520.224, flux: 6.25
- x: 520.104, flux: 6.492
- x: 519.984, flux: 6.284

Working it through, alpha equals 2.03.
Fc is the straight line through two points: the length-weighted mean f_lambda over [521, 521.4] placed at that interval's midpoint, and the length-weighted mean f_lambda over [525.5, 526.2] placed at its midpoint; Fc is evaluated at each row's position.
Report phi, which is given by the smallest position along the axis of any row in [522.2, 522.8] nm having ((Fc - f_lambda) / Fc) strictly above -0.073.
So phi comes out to 522.264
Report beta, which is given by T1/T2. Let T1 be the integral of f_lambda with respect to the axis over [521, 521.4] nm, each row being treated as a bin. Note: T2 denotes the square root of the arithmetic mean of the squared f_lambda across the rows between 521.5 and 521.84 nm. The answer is 0.387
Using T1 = 2.76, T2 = 7.1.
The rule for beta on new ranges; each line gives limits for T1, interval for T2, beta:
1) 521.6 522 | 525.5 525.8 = 0.356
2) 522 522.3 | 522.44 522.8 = 0.269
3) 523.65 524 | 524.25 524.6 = 0.361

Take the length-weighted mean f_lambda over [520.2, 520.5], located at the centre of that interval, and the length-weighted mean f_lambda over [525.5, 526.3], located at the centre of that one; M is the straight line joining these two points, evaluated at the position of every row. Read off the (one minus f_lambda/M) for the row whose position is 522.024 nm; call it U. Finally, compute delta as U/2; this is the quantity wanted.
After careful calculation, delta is 0.04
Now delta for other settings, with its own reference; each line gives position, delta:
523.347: -0.07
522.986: -0.08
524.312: -0.02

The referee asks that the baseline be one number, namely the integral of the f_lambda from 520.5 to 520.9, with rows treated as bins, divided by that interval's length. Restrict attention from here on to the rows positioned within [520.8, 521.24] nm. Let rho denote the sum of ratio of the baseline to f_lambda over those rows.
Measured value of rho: 3.8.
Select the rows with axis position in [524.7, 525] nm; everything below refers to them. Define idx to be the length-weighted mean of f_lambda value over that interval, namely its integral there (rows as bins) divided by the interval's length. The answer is 8.1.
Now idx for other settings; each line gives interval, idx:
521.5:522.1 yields 6.7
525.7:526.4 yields 7.2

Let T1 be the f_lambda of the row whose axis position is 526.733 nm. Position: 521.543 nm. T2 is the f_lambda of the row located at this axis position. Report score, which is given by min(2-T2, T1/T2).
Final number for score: -4.98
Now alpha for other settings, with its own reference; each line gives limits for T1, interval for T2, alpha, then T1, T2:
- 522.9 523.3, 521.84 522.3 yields 1.96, 1.06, 0.90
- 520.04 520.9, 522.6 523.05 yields 1.93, 0.92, 1.01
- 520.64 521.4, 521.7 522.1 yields 1.91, 0.96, 0.95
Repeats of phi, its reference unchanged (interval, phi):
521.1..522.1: 521.183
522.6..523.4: 522.625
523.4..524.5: 523.830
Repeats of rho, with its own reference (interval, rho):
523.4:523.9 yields 3.2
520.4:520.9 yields 4.0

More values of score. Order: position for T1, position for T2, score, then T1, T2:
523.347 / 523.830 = -5.34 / 7.731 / 7.344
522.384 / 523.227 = -5.12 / 6.668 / 7.12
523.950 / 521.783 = -5.79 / 7.612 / 7.793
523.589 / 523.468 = -5.85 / 8.247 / 7.851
